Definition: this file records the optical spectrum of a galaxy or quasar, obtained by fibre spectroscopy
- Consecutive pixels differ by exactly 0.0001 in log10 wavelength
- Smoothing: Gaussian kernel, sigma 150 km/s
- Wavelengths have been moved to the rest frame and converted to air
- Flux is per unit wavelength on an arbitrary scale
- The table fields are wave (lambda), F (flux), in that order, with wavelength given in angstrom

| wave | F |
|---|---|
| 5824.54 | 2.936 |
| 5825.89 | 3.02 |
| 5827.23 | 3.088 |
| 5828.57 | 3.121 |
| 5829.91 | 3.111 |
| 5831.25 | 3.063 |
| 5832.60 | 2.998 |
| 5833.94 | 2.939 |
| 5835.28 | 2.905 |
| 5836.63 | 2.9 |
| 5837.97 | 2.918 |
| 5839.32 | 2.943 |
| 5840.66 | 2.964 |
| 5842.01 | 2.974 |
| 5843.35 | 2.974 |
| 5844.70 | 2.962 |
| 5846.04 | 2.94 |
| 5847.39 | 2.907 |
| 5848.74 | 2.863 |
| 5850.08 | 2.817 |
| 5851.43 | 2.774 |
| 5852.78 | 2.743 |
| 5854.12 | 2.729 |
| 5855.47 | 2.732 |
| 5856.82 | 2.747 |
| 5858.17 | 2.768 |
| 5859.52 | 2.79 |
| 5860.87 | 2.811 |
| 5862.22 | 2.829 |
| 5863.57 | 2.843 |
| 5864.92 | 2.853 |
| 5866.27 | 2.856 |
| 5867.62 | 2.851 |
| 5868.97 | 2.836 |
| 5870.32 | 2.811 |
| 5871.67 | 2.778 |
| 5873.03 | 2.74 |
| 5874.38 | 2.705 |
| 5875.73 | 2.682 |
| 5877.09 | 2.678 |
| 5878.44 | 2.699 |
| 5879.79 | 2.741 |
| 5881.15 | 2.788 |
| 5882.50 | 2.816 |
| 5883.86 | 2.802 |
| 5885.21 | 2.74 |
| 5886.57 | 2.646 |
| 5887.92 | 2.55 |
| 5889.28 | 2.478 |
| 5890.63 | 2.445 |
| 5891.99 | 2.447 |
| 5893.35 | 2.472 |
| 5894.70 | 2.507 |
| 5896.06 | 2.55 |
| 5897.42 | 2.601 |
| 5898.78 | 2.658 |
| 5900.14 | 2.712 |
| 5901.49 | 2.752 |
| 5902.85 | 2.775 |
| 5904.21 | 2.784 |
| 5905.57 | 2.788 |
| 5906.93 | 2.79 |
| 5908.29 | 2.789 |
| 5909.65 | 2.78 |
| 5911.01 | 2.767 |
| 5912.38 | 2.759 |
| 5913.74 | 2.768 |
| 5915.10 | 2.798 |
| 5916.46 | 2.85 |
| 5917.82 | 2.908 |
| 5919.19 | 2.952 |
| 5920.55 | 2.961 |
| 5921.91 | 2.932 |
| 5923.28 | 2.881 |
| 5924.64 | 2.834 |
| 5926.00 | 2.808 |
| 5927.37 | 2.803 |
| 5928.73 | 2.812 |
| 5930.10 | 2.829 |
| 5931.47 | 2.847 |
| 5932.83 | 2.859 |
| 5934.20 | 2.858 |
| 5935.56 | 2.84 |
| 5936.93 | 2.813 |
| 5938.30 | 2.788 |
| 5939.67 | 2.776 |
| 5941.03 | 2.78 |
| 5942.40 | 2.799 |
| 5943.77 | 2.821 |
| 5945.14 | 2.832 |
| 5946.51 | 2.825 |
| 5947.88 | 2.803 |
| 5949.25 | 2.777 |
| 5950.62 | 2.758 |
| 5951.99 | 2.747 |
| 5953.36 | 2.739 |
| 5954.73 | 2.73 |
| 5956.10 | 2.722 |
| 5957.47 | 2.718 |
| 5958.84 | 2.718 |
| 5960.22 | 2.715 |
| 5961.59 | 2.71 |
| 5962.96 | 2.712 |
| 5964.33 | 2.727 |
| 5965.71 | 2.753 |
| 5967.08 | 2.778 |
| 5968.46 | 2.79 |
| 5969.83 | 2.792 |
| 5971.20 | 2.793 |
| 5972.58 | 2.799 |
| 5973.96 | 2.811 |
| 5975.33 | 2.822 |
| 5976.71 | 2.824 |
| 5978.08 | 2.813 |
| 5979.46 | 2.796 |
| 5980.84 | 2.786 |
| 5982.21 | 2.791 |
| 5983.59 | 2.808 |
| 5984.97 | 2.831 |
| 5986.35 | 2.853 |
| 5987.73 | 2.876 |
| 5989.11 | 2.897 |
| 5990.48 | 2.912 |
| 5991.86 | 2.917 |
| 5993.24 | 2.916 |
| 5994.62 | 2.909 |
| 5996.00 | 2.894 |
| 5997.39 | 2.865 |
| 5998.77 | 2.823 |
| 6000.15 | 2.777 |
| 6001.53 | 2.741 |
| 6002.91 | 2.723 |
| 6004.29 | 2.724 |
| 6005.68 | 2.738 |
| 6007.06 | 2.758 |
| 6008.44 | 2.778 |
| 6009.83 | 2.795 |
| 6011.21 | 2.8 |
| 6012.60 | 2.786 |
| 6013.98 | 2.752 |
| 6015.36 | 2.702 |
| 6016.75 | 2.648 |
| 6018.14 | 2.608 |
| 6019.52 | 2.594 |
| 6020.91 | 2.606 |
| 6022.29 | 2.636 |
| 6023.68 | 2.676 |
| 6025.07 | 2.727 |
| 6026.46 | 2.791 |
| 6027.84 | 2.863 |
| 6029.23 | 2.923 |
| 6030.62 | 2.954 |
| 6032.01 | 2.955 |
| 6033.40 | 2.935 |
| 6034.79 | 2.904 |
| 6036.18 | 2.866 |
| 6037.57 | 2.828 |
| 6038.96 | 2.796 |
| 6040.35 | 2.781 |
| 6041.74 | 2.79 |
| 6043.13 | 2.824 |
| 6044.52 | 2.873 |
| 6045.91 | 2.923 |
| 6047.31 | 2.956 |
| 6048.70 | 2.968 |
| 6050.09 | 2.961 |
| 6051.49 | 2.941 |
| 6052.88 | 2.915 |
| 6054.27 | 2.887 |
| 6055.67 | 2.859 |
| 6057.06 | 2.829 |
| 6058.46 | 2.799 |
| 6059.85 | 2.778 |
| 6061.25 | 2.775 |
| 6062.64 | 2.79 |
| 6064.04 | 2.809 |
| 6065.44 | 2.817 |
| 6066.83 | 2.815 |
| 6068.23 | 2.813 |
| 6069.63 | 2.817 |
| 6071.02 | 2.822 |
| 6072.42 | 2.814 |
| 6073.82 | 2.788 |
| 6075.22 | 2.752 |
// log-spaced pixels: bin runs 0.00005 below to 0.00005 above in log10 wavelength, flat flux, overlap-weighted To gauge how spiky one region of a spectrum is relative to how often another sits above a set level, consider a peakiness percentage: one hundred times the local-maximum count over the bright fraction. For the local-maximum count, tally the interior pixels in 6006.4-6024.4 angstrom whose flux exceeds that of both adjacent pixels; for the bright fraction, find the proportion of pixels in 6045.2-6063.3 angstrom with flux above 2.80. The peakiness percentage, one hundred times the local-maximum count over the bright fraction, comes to 144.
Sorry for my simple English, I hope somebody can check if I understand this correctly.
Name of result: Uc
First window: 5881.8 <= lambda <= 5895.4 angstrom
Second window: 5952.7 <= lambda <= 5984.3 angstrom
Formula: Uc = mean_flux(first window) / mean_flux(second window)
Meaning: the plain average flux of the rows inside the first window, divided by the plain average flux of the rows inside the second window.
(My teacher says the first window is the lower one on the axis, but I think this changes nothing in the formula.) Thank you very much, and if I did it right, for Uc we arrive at 0.94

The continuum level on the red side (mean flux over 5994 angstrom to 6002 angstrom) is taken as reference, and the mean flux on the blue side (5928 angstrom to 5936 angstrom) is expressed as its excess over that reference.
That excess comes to 0.01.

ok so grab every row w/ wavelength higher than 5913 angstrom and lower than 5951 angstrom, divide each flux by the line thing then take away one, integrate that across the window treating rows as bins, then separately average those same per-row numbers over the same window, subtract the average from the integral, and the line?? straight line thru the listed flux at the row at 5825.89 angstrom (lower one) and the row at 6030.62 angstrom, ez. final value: -1.9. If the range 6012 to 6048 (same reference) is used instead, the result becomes -1.9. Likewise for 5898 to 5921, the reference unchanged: -1.4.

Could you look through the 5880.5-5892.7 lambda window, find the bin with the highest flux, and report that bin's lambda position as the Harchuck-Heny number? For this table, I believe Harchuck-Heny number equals 5882.50 angstrom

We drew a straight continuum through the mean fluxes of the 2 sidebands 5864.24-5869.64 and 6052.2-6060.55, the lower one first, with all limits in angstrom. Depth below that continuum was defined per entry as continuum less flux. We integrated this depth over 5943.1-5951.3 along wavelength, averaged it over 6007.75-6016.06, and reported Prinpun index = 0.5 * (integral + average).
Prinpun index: 0.22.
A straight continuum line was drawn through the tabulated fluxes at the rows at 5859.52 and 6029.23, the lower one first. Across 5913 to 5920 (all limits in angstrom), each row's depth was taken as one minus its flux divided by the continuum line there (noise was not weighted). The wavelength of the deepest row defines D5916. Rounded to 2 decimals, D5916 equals 5913.74 angstrom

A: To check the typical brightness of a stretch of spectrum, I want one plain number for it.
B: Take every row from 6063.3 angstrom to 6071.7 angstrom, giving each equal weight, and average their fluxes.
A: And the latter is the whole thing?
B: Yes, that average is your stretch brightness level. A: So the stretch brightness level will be 2.82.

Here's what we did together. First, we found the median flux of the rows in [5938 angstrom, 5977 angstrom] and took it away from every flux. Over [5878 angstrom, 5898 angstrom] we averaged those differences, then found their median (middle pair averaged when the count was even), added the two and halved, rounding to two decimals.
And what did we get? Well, -0.17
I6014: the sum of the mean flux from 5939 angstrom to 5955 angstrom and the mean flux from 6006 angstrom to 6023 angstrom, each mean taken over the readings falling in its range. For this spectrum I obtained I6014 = 5.49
